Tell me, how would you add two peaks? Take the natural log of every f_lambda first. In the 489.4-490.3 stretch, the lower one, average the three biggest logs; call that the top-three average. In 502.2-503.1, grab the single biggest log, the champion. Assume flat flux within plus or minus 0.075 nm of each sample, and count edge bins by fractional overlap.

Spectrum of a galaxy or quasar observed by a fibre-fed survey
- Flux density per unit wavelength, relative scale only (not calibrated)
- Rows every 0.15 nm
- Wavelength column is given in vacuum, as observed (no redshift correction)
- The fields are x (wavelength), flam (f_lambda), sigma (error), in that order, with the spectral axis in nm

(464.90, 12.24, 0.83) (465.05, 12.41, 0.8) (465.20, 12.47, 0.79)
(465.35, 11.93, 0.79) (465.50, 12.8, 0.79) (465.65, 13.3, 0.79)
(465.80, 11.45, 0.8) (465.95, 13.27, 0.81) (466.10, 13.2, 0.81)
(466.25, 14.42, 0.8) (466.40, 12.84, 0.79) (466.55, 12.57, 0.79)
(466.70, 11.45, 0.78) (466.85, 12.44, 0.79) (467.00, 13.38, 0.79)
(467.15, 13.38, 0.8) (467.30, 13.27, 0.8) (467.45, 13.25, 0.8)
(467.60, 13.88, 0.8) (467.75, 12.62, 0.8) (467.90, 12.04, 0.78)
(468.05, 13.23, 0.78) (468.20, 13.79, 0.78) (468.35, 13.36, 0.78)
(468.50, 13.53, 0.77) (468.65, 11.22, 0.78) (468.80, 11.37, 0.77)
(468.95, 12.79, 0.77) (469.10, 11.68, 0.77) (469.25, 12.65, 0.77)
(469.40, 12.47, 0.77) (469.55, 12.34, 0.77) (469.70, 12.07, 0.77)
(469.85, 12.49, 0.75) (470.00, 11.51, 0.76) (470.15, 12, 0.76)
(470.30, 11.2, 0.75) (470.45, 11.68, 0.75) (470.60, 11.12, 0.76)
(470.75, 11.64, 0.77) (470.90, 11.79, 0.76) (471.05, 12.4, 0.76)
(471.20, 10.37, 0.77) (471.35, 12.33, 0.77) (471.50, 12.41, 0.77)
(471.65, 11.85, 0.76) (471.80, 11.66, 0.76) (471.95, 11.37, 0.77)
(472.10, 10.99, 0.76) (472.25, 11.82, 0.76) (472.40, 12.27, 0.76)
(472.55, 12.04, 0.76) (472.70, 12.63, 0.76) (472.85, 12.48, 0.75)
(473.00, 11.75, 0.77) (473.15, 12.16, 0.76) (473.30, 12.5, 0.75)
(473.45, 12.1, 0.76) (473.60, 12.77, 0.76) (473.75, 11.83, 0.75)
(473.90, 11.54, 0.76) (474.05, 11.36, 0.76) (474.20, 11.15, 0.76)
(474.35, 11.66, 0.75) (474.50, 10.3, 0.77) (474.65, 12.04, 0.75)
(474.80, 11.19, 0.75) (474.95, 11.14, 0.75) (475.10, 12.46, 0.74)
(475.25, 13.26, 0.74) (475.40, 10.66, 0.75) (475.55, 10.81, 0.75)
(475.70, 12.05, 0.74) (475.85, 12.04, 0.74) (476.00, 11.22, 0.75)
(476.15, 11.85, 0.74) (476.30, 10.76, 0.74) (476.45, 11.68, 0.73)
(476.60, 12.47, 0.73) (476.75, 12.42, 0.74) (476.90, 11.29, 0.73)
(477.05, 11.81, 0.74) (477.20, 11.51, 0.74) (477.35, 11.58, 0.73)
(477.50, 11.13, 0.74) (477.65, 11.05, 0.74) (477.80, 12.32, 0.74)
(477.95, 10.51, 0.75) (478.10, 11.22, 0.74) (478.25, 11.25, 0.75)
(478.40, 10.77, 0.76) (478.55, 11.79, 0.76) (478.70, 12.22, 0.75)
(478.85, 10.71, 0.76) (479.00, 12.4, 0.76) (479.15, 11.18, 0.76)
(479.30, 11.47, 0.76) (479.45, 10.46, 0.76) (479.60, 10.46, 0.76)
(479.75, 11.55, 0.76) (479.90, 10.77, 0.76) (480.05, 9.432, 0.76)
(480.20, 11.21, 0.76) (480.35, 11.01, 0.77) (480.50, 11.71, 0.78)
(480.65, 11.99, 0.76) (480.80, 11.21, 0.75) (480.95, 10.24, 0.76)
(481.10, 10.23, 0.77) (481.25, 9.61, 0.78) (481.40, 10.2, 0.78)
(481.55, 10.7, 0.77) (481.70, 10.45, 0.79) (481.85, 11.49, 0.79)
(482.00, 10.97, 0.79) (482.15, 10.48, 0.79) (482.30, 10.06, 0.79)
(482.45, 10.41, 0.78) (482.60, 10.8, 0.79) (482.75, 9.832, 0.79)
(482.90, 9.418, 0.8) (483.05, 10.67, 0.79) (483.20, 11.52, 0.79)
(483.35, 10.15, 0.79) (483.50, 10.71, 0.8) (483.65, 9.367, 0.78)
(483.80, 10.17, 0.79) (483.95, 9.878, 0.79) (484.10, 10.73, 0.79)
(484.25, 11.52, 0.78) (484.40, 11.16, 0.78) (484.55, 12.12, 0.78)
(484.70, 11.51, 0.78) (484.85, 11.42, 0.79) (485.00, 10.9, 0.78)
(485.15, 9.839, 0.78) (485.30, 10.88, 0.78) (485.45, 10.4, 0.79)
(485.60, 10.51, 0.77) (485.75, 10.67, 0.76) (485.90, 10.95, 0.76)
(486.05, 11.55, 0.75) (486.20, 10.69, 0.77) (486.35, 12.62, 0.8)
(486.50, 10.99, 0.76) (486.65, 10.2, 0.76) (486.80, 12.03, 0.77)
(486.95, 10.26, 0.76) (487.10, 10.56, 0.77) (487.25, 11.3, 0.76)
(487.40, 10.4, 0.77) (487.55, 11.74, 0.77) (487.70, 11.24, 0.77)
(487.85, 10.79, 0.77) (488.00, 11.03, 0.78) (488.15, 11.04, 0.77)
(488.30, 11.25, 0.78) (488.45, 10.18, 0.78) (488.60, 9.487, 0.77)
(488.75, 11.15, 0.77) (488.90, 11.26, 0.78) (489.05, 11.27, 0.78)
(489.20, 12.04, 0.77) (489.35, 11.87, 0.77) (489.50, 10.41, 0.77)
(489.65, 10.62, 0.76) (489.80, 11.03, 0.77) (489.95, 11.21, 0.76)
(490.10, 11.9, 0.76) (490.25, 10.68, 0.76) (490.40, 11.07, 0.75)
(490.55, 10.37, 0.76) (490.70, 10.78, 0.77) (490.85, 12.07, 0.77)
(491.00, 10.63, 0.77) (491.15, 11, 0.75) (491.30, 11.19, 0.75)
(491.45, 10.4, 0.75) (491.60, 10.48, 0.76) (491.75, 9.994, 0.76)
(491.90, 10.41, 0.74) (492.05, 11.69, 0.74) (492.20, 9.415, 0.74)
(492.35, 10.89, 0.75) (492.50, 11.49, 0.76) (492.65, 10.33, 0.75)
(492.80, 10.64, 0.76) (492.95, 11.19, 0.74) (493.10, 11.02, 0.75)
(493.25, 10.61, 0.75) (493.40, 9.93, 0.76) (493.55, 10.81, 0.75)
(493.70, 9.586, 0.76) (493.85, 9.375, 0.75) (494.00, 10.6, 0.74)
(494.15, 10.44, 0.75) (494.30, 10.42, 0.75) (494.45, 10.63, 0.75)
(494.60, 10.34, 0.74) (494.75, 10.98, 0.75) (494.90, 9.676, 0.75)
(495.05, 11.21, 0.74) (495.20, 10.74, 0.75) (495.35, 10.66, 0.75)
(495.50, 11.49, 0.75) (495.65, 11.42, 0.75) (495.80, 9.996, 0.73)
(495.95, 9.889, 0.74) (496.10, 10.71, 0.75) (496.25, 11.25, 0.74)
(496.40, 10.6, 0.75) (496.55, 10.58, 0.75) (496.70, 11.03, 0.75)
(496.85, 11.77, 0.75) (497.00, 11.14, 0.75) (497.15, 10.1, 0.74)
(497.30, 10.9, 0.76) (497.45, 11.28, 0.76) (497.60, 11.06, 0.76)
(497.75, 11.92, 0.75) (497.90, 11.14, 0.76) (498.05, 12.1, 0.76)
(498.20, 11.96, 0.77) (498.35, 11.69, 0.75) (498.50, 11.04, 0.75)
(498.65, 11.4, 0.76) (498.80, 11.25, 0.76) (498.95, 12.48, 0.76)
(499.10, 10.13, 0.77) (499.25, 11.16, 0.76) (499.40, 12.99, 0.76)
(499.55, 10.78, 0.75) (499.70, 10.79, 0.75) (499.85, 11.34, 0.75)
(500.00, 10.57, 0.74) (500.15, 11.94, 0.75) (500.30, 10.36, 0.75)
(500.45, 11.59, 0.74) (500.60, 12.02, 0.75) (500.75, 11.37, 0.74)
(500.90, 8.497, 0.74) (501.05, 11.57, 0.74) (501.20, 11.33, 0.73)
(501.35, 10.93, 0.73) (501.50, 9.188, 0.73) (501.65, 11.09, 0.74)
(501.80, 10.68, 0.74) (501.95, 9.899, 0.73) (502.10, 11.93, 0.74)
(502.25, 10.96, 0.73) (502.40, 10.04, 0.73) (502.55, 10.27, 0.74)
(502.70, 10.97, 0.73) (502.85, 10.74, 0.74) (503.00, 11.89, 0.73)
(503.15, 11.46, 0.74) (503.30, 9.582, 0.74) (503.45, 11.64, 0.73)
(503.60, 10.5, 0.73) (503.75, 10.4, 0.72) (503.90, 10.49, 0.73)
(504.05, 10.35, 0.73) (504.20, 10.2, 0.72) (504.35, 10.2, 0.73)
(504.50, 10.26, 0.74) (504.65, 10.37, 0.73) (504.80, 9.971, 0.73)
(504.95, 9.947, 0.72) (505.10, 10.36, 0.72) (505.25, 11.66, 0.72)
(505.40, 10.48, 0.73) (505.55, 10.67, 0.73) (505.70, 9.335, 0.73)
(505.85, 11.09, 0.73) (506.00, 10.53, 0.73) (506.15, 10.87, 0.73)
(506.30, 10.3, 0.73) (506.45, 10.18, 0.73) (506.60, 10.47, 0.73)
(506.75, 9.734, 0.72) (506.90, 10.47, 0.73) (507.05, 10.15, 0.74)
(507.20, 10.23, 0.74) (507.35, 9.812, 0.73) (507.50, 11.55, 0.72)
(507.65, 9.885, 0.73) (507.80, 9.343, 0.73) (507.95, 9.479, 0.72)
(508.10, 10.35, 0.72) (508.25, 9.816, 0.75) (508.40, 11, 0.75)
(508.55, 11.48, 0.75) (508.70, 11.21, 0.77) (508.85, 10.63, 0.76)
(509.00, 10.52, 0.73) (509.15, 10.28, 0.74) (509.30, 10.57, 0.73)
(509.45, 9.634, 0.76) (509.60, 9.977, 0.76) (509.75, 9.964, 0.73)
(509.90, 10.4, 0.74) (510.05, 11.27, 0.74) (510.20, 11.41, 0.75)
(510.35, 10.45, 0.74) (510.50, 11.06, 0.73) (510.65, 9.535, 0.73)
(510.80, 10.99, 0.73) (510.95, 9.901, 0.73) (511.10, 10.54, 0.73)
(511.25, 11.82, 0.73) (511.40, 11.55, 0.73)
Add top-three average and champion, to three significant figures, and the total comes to 4.91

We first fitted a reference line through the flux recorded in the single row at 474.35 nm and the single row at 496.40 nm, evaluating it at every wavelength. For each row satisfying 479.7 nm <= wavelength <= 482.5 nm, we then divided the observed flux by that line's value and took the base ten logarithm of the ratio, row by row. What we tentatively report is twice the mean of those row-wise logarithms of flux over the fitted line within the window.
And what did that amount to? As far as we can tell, -0.050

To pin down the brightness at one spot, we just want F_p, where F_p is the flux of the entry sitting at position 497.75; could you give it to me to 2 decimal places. 11.92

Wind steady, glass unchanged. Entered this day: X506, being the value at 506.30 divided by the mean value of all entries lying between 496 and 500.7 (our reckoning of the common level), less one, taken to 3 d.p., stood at -0.085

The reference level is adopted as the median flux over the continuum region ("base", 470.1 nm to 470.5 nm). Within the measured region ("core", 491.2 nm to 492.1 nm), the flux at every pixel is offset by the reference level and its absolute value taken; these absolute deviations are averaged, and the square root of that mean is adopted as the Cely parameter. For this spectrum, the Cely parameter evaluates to 1.0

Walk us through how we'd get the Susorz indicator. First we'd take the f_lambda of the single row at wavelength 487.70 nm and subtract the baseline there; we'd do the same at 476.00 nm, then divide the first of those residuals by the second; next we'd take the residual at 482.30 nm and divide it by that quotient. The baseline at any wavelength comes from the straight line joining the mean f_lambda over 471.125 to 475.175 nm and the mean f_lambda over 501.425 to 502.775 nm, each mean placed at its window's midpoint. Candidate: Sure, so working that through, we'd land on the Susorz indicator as 8.2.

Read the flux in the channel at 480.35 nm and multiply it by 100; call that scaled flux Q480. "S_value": 1101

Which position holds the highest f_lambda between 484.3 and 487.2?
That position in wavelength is 486.35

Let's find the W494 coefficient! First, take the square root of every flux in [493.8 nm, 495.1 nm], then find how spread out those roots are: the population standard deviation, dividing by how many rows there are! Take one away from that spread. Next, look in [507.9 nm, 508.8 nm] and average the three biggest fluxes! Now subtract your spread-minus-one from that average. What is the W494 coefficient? 12.1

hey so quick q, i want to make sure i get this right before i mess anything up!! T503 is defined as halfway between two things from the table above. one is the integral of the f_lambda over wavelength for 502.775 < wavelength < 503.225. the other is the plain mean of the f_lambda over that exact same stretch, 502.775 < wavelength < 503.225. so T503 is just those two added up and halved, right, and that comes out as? 8.2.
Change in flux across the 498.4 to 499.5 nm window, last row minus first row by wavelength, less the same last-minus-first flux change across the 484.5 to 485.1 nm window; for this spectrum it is 3.2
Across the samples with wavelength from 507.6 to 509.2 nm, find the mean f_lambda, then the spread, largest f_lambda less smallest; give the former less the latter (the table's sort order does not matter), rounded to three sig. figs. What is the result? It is 8.23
